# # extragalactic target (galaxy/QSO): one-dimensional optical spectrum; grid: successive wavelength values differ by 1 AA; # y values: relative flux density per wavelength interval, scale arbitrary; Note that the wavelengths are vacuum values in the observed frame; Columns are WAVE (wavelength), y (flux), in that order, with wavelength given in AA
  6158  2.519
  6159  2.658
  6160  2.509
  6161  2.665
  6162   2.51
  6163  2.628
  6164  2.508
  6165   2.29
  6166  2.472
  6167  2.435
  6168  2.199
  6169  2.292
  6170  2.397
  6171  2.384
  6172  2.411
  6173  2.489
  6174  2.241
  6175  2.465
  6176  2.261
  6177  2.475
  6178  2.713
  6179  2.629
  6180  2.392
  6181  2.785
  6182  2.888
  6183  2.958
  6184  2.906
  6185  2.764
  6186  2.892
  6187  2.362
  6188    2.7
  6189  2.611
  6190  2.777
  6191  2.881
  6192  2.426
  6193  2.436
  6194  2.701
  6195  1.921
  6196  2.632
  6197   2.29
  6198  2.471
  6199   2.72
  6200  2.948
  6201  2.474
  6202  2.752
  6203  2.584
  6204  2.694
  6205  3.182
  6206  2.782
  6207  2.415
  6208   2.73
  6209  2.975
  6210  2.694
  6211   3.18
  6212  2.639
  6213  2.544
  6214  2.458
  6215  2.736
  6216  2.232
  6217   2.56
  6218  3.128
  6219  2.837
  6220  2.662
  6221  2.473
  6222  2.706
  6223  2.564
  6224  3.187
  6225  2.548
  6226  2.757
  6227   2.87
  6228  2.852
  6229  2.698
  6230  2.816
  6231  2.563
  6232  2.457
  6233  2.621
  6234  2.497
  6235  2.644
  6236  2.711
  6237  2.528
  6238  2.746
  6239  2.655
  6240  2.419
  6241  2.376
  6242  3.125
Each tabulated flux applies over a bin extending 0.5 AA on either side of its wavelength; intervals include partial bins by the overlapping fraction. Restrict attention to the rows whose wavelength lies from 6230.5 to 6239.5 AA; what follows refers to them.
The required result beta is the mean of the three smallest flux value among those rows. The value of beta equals 2.49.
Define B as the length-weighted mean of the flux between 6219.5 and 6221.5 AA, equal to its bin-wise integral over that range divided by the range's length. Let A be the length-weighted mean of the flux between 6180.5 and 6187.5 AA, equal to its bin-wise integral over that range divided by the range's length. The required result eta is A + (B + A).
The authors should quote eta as 8.15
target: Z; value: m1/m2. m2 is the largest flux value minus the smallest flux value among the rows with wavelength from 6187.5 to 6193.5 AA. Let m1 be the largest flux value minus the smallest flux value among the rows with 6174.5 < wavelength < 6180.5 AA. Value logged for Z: 1.0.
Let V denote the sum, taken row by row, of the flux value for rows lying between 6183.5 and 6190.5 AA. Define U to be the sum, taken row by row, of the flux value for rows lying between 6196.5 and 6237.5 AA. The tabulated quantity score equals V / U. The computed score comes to 0.2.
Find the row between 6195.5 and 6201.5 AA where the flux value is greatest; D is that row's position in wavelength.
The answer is 6200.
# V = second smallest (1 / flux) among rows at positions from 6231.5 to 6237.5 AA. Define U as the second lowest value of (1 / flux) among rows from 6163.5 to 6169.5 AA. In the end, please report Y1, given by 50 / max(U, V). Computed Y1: 124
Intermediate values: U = 0.405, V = 0.378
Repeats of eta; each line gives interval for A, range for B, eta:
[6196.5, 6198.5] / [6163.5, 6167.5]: 7.19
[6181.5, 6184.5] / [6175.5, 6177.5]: 8.20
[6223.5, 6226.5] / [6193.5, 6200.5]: 8.19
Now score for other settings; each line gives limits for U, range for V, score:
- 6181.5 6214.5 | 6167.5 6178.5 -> 0.3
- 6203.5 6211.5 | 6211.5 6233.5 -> 2.6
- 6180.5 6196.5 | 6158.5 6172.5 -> 0.8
